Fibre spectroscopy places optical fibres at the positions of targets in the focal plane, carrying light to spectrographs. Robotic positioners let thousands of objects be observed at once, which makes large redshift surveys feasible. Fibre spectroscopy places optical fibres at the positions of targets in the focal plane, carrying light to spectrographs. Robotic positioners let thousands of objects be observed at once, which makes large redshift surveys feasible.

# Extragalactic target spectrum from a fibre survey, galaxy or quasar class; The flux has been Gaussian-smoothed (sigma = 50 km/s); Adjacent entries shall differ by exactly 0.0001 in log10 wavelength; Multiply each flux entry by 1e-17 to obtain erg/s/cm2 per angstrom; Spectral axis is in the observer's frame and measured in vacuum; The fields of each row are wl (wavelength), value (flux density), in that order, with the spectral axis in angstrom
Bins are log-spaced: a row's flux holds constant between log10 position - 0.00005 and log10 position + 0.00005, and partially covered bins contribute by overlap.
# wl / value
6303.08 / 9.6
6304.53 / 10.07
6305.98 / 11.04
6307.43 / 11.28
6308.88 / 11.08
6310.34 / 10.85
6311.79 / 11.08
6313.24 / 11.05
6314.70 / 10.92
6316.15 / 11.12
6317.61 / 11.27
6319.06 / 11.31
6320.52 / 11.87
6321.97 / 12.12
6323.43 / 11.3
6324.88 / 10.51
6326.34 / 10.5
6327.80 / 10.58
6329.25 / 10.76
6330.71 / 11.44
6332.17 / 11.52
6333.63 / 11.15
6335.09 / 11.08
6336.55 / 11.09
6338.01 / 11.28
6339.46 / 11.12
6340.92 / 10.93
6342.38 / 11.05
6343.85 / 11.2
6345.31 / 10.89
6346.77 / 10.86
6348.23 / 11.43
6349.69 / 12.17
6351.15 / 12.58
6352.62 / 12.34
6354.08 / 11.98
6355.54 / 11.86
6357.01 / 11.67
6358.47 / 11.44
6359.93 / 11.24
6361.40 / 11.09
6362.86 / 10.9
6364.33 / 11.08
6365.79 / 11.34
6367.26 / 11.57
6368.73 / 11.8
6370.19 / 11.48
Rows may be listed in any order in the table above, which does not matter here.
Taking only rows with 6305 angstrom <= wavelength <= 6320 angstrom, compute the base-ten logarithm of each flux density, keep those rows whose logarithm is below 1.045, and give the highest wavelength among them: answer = 6314.70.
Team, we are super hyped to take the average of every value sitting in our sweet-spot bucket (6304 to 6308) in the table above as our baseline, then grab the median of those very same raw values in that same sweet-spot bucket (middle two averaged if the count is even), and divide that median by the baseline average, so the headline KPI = 1.02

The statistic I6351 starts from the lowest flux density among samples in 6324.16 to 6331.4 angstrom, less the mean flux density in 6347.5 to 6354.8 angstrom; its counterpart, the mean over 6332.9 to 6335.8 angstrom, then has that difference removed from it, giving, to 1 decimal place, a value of 12.7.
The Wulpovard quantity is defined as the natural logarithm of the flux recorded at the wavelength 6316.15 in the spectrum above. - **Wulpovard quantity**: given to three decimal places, 2.409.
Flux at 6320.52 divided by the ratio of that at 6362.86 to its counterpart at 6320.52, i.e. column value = 12.9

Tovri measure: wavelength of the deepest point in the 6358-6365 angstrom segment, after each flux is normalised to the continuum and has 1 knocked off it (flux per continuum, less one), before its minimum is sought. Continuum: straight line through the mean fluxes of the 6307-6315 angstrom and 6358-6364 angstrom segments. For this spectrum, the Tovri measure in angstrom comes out 6362.86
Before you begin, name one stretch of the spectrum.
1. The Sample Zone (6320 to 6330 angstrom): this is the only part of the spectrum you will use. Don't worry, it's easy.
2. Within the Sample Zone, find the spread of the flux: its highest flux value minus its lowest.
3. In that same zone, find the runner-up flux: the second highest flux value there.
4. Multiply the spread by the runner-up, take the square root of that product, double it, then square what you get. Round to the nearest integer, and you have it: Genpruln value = 77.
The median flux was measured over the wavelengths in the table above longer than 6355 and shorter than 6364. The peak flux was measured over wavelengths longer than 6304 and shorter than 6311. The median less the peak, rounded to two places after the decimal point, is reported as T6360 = 0.06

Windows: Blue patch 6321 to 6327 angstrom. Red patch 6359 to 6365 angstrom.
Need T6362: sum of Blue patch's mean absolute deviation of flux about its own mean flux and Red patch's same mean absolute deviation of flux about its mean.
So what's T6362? 0.69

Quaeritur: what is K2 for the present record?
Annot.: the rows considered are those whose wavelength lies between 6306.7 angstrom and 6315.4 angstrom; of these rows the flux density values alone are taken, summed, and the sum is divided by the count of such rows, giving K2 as 11.0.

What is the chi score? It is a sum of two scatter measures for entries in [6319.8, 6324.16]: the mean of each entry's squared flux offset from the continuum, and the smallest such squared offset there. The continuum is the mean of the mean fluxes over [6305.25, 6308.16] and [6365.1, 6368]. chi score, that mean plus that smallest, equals 0.33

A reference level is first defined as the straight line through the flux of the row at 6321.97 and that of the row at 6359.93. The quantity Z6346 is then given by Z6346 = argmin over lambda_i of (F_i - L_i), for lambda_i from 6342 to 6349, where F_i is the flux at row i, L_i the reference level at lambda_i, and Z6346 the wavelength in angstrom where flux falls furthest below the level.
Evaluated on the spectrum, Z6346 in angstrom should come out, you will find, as 6345.31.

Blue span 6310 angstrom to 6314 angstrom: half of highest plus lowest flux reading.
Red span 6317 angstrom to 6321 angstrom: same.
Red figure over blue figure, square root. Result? 1.03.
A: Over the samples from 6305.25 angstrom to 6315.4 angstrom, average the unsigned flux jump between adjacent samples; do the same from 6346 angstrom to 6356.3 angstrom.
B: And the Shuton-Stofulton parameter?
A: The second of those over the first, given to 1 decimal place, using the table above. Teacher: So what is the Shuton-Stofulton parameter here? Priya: 2.3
